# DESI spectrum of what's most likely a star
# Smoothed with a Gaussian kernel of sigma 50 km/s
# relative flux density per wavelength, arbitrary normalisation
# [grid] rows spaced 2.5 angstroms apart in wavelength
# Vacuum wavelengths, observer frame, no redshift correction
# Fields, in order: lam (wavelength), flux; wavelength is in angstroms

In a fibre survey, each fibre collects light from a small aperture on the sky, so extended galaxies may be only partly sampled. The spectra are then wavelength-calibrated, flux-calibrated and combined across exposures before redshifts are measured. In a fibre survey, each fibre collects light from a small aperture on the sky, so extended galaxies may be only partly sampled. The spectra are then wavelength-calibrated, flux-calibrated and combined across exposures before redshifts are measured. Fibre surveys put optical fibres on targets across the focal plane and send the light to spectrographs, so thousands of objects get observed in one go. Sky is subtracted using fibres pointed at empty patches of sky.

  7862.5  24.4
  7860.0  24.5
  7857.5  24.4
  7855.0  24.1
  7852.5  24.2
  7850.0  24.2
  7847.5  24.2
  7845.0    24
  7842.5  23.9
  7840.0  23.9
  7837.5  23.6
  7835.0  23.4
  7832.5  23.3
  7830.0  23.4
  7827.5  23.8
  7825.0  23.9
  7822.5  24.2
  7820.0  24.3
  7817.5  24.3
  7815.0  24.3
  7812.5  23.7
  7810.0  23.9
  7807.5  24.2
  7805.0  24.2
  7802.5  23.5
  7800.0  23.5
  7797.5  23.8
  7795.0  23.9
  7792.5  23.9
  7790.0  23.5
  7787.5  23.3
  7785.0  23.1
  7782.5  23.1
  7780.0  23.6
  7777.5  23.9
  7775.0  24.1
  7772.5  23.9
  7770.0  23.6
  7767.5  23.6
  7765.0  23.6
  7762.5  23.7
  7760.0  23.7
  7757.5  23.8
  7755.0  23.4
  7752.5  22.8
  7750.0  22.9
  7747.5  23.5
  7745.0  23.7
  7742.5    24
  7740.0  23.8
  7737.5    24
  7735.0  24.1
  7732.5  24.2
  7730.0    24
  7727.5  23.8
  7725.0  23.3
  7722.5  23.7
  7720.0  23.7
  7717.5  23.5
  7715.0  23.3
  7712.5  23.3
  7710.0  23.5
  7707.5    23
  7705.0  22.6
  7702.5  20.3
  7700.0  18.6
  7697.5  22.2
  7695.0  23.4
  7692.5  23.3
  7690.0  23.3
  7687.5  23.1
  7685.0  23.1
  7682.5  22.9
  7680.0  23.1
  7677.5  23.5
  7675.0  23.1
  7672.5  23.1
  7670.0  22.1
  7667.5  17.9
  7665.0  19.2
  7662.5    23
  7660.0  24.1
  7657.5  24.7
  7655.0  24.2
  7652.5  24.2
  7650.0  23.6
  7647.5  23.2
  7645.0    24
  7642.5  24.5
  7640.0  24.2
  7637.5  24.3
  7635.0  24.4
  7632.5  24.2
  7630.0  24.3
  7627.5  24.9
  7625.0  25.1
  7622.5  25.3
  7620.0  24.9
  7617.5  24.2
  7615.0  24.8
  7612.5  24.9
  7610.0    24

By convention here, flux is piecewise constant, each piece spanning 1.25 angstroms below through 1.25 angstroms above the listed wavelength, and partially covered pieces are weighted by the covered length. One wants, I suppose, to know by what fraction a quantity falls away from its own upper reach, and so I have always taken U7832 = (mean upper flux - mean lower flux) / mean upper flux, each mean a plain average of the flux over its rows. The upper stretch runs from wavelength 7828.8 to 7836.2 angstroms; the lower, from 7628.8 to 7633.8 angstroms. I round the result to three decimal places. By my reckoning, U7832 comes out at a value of -0.038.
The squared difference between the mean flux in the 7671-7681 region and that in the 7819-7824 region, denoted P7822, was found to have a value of 1.1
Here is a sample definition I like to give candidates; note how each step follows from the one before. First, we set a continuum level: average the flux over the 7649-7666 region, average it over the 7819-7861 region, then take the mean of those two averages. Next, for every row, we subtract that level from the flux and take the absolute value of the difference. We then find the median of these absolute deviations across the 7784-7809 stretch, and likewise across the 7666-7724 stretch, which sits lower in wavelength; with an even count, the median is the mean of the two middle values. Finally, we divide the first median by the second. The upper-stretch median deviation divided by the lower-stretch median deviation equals 0.5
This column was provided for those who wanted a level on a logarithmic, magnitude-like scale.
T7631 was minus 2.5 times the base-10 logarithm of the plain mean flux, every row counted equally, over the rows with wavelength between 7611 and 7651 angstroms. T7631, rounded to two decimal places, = -3.47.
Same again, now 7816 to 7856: -3.45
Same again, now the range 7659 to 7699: -3.38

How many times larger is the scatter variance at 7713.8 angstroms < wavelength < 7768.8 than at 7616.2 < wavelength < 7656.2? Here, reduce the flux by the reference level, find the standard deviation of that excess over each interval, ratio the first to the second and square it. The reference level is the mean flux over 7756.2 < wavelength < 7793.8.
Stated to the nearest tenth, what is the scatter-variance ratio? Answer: 0.4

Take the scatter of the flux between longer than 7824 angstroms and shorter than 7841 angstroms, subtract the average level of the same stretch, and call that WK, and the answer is -23.4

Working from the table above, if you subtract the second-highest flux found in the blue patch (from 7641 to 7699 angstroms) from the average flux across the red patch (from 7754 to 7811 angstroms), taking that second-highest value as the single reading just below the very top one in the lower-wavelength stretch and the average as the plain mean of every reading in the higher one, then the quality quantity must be -0.8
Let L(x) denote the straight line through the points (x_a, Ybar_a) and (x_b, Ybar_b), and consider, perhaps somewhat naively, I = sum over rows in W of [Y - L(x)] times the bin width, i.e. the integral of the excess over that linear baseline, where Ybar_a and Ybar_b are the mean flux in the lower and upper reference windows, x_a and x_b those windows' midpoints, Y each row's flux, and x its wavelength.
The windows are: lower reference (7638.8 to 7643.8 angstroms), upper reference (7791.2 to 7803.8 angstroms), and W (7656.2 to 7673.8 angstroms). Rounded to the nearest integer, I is -39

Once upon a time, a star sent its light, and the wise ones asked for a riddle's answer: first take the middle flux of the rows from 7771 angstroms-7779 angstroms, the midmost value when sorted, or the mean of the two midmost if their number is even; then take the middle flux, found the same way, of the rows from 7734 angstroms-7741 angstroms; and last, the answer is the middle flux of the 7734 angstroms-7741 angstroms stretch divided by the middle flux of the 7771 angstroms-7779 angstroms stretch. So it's 1.00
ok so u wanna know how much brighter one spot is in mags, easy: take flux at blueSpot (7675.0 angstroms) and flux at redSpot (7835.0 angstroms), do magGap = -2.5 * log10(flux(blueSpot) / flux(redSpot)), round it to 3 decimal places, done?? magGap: 0.014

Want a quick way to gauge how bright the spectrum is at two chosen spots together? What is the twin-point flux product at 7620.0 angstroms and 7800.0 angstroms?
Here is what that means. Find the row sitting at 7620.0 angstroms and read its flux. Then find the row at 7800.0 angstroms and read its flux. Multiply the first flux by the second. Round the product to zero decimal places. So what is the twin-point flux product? 585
